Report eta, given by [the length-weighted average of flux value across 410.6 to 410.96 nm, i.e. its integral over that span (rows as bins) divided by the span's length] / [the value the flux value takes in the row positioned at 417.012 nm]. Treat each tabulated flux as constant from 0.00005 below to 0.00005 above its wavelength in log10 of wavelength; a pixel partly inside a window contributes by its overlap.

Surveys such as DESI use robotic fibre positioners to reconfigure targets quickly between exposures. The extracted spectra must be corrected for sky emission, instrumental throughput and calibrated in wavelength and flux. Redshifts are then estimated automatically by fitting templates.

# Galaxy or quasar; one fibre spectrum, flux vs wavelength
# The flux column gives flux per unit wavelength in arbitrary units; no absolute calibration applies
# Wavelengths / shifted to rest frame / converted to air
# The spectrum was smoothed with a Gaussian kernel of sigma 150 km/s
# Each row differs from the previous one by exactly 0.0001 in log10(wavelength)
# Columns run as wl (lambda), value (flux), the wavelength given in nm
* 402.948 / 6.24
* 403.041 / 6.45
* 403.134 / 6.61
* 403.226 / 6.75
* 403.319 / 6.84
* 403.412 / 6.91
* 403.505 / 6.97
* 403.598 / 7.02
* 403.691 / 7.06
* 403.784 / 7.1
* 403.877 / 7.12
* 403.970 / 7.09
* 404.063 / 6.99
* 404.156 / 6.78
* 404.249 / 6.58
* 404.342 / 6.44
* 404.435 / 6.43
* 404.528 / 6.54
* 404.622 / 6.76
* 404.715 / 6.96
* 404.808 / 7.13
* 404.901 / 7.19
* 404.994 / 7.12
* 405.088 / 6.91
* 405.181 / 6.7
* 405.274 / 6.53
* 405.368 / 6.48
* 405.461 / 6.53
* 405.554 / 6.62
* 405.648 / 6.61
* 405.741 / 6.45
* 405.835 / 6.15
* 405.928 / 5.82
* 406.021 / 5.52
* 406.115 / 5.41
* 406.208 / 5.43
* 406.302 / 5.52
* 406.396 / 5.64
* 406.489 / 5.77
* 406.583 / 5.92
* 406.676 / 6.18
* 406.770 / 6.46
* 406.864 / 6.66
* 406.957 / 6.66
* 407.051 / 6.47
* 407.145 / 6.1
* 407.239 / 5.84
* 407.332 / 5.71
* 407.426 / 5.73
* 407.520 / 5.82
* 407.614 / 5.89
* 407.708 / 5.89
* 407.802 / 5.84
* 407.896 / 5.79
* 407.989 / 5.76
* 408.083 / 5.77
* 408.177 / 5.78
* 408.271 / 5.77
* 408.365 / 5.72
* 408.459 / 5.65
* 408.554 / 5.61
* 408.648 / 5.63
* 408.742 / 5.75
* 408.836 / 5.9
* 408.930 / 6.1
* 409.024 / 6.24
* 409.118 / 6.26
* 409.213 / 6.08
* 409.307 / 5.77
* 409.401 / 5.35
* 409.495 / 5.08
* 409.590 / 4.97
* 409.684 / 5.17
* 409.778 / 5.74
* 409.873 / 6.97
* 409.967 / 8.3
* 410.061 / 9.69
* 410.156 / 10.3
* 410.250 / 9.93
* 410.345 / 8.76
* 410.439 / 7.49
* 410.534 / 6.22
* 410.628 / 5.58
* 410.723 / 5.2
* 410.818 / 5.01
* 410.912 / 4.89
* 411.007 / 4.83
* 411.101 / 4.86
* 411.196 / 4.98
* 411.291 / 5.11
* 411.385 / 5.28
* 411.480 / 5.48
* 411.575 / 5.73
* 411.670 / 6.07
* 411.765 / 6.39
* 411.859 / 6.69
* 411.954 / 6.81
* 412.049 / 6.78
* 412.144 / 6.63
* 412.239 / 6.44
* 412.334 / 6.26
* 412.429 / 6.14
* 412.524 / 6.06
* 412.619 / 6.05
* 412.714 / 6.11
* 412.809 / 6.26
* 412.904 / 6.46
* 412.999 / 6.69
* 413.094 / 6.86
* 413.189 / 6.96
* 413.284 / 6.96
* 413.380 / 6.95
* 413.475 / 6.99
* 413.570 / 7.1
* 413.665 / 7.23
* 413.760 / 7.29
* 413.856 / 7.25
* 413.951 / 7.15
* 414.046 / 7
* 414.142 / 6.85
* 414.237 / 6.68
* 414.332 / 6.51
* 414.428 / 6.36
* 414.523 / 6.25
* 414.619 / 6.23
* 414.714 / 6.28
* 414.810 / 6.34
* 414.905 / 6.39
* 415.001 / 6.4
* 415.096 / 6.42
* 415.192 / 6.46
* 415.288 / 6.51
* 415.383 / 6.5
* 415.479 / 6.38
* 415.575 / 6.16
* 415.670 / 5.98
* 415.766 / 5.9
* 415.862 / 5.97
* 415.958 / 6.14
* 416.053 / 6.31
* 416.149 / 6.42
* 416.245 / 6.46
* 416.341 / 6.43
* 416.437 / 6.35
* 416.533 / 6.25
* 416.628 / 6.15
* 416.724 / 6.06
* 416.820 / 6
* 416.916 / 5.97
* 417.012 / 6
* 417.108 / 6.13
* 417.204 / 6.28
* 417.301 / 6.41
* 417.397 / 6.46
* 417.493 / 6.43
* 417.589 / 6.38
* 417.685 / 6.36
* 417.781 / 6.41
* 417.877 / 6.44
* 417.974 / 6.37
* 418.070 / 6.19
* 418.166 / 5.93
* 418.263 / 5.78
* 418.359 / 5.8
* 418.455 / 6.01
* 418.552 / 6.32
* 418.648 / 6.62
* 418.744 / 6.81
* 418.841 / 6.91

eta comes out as 0.86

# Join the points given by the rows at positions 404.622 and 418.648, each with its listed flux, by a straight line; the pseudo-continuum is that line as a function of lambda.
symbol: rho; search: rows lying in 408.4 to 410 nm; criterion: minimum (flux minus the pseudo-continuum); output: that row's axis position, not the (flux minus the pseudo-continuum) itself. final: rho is 409.590 nm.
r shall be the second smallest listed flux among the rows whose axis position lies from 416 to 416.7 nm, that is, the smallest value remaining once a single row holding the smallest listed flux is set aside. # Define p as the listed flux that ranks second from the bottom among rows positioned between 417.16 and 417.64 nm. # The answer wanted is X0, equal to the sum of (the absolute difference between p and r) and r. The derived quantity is 6.38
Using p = 6.38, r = 6.25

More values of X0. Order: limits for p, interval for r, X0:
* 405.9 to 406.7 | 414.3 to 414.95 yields 7.07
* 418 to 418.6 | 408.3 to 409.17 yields 5.80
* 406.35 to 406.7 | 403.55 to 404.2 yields 8.21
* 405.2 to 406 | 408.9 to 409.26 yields 6.15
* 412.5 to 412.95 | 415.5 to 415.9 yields 6.06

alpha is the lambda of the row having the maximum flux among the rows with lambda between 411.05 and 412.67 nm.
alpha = 411.954 nm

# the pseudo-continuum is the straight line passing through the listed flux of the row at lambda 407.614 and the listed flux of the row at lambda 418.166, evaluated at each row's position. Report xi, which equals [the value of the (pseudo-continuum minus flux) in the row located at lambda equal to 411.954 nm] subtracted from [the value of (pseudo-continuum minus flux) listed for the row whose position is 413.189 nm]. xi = -0.1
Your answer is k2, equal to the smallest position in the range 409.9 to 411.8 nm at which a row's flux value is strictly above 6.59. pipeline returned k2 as 409.967 nm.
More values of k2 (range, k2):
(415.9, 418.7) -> 418.648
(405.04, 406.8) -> 405.088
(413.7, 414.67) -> 413.760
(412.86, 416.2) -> 412.999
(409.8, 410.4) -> 409.873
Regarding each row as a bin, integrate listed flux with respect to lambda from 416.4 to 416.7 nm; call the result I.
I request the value 1.9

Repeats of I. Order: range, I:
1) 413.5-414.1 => 4.3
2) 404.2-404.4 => 1.3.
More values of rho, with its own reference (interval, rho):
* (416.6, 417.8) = 416.916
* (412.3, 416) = 415.766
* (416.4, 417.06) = 416.916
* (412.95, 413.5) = 412.999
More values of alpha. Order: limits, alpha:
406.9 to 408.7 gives 406.957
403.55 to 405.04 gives 404.901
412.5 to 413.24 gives 413.189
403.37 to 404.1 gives 403.877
